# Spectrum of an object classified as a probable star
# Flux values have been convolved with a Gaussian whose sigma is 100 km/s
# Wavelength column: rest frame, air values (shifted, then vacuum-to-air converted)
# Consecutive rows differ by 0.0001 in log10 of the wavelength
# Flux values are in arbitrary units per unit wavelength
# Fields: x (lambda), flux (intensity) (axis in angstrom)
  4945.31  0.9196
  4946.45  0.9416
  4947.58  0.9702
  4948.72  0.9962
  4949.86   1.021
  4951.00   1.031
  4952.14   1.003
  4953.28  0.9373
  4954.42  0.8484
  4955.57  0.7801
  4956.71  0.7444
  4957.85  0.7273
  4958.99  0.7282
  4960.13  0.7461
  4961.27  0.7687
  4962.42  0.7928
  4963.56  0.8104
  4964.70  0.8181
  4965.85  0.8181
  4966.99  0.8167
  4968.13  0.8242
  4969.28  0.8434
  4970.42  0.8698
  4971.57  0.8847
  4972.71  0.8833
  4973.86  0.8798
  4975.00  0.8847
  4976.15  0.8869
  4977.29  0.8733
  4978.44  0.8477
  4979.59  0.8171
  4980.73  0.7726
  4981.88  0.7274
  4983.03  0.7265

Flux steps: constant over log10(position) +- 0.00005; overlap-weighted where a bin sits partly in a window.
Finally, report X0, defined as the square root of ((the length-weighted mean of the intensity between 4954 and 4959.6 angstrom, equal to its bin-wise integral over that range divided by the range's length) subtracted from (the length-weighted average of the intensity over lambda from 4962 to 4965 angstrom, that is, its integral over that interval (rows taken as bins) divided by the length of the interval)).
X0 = 0.21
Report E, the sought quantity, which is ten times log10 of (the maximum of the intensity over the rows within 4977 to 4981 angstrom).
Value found -0.59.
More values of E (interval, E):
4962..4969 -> -0.84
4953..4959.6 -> -0.28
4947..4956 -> 0.13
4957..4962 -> -1.14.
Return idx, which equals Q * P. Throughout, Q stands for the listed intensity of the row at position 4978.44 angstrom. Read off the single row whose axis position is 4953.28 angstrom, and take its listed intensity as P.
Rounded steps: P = 0.9373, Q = 0.8477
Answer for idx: 0.79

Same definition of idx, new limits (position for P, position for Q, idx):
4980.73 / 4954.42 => 0.66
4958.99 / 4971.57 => 0.64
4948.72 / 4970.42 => 0.87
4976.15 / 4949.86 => 0.91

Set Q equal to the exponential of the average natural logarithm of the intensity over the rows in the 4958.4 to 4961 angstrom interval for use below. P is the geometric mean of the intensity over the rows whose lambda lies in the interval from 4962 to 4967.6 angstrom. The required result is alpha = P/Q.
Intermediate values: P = 0.811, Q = 0.74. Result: 1.10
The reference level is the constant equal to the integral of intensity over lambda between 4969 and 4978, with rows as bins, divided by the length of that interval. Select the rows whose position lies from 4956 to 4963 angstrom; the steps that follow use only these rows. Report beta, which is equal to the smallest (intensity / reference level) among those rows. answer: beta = 0.83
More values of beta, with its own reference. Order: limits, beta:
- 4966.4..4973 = 0.93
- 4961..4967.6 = 0.88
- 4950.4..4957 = 0.85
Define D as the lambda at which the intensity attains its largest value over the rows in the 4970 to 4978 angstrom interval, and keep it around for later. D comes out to 4976.15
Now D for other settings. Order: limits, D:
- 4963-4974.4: 4971.57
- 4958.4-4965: 4964.70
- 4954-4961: 4954.42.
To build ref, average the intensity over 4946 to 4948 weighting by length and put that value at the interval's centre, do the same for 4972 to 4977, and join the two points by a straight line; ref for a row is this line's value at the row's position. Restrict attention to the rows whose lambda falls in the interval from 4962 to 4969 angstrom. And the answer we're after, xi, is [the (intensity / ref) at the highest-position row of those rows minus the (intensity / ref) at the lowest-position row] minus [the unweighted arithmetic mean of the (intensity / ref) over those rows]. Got -0.8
